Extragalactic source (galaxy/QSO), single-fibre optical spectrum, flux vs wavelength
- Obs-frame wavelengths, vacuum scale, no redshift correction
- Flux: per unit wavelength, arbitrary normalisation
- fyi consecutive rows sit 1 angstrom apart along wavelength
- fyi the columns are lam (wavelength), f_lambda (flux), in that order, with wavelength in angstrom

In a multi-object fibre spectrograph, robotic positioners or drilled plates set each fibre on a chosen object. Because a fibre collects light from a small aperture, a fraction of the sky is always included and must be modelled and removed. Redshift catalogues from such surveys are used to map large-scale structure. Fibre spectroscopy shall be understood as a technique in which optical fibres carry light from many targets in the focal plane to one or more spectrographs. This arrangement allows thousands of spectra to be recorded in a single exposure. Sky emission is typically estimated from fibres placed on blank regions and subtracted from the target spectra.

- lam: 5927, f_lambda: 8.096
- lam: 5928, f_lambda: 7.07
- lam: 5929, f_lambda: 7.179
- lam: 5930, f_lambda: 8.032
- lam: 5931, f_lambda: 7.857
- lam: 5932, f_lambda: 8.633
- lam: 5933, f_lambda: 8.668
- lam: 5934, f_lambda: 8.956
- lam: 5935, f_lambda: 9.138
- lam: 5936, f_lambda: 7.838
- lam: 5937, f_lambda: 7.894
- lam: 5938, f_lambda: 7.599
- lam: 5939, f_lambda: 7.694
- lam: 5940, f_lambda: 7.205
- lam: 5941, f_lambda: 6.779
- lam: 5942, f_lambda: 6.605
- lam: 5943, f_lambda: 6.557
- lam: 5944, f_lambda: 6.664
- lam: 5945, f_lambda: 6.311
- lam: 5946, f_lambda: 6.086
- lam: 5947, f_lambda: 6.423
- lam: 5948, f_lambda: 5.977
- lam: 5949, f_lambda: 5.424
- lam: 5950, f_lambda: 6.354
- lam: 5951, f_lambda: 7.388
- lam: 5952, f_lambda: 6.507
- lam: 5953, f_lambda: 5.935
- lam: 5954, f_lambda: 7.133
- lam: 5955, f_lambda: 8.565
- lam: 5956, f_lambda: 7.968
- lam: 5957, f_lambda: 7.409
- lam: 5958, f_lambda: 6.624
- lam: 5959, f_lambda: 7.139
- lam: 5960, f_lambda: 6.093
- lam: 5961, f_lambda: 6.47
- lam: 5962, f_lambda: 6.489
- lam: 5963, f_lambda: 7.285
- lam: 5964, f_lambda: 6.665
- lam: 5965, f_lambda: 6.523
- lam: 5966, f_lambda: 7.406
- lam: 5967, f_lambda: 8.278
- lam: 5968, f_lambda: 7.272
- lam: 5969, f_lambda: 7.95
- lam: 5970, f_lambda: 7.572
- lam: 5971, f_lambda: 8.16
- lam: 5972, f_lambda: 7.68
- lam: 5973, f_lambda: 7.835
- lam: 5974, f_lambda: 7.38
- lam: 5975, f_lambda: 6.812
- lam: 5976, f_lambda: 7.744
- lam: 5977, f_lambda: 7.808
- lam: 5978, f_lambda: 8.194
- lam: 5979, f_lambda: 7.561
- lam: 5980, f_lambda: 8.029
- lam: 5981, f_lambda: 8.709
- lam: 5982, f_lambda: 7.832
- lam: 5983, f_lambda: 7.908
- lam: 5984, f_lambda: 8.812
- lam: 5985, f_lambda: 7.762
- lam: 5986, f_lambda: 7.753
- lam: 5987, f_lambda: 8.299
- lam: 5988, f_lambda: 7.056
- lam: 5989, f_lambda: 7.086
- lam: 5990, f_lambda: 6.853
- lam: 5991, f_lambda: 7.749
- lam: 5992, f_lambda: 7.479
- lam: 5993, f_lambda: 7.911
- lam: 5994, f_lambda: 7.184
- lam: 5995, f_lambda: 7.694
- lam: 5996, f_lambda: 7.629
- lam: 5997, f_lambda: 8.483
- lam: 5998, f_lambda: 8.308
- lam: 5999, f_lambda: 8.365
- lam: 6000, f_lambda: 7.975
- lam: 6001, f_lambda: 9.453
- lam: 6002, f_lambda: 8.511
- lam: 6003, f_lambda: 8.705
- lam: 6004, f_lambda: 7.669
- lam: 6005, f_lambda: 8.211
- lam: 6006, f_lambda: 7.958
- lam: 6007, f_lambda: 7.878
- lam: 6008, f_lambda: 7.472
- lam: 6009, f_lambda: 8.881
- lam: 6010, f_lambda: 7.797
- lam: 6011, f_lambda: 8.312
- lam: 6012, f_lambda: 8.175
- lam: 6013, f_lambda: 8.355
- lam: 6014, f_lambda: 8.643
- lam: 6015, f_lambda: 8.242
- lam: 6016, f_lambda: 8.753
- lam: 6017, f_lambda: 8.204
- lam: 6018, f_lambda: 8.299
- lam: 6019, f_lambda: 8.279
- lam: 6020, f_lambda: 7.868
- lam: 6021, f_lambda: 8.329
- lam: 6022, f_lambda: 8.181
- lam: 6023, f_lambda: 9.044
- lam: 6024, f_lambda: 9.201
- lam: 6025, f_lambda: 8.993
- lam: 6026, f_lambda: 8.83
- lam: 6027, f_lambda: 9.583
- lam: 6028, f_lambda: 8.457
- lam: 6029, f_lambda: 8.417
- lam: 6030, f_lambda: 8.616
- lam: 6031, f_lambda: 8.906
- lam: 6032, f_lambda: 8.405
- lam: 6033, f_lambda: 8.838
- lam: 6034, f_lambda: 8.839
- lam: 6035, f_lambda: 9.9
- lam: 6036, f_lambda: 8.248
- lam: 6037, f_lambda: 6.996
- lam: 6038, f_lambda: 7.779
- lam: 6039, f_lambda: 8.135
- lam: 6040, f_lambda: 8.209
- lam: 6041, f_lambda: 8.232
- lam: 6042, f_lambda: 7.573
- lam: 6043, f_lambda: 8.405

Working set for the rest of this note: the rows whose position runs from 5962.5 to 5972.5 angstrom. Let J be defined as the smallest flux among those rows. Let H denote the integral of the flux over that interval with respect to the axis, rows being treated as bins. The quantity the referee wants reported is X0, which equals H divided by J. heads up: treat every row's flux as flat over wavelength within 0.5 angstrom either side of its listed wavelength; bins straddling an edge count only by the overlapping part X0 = 11.47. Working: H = 75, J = 6.523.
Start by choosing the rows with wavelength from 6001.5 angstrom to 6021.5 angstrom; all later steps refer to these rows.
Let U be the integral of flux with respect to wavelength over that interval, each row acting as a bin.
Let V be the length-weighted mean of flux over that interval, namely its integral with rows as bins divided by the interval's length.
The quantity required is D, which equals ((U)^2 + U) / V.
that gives 3311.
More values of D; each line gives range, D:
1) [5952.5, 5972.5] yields 2912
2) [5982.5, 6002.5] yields 3185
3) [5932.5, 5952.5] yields 2861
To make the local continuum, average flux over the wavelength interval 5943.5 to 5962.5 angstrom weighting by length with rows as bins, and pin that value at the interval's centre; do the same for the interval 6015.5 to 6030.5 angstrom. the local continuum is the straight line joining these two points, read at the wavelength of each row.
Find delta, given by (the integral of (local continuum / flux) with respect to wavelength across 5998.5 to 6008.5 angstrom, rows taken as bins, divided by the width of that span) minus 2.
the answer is -1.01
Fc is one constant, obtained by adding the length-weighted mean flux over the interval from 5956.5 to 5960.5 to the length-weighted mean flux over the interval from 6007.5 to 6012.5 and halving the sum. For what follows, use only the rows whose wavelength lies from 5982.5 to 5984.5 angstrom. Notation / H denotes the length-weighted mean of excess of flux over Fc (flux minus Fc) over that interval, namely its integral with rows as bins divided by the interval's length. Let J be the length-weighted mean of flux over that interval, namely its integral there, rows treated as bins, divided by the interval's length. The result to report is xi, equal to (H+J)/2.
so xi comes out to 4.62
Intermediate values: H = 0.89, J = 8.36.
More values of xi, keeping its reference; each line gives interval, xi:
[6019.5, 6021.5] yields 4.36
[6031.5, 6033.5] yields 4.89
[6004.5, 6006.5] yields 4.35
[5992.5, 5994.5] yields 3.81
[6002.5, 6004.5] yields 4.45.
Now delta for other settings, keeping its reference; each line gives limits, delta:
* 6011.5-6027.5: -1.00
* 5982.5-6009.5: -1.01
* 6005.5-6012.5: -0.98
